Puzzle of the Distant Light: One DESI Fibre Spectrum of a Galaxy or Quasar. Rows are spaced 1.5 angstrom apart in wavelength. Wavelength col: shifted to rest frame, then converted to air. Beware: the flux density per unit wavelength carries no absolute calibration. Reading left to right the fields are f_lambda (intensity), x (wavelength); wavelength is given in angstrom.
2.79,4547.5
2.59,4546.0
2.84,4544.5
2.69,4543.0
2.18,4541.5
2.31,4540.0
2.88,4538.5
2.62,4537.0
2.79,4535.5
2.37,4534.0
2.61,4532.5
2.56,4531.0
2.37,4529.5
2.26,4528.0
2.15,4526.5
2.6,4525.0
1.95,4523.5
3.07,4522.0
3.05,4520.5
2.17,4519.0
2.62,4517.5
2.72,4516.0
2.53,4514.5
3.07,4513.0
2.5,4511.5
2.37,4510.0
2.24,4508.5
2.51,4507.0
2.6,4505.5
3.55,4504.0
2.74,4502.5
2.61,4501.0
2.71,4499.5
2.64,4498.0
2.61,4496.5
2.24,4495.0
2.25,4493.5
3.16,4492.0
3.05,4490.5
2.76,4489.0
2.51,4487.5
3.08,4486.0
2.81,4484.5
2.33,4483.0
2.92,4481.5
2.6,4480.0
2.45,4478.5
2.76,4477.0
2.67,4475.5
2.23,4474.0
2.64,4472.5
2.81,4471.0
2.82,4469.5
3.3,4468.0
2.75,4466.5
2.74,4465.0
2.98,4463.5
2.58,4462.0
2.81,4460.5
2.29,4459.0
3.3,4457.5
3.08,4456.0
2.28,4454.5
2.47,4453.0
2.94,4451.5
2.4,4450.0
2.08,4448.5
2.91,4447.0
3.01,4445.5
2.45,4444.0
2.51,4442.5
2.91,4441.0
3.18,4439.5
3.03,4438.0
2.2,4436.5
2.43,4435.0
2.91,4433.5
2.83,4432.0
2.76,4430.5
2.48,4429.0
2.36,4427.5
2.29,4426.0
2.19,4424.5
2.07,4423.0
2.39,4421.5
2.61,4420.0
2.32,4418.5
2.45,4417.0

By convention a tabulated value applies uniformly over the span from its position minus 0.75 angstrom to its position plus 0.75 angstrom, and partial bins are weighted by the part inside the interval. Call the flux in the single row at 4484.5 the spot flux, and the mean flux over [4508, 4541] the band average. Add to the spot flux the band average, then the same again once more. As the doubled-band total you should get 7.88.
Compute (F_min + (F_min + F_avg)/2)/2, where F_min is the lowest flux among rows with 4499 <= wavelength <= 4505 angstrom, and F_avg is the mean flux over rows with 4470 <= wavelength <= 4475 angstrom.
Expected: 2.60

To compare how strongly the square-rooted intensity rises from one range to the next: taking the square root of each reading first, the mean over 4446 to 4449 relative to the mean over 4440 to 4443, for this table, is 0.96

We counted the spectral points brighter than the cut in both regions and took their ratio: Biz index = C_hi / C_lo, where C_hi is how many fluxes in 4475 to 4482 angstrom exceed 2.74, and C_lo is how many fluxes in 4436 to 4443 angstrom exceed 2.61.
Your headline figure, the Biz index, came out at 0.67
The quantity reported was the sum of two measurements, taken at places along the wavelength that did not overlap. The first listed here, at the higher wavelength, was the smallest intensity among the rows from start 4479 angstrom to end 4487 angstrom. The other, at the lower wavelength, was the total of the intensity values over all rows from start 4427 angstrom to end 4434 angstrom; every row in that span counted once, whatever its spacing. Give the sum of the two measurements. 15.7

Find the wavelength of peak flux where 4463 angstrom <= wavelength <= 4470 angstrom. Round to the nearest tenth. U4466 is 4468.0 angstrom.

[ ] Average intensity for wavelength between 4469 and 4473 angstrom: 2.76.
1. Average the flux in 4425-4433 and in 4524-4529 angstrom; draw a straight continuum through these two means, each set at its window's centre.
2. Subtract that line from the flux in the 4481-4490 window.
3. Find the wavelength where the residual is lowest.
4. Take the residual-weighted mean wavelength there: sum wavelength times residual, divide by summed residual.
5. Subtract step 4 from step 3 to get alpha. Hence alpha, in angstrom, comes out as -2.3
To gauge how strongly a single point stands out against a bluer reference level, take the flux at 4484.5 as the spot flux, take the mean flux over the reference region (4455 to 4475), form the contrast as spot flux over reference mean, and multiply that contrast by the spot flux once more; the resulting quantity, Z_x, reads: 2.83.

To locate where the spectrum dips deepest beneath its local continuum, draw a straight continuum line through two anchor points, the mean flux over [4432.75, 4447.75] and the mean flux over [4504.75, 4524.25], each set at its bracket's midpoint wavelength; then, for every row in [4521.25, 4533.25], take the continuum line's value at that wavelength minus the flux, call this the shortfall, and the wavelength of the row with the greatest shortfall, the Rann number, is 4523.5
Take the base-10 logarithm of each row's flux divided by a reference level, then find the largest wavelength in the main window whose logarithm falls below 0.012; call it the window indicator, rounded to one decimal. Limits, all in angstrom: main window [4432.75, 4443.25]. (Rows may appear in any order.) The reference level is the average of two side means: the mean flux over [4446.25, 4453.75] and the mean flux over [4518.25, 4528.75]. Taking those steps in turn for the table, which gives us 4442.5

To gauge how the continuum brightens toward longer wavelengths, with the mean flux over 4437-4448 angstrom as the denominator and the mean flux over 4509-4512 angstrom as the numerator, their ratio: 0.85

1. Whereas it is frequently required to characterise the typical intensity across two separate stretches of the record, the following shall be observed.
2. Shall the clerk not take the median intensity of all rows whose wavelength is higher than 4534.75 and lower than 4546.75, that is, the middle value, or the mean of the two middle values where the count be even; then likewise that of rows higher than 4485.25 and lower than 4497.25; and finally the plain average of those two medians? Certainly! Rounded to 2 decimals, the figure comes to 2.67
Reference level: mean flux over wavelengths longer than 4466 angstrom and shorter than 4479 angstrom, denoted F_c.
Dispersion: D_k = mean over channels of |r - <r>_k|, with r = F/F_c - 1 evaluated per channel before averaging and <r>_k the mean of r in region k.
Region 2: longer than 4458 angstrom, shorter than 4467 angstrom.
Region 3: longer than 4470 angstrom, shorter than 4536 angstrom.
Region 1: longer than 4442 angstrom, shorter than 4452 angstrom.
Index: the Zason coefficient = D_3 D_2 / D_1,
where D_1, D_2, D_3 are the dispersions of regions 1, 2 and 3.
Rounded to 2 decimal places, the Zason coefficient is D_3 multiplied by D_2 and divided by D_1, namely 0.05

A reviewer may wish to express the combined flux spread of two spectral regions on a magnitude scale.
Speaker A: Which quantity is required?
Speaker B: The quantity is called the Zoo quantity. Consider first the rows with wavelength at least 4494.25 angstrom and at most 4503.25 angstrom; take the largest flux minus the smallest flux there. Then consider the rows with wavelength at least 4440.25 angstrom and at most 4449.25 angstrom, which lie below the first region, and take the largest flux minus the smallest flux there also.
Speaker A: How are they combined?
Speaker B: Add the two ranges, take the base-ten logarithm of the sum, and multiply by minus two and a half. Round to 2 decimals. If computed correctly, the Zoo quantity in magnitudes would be -0.39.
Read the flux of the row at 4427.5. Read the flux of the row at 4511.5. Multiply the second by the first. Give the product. 5.9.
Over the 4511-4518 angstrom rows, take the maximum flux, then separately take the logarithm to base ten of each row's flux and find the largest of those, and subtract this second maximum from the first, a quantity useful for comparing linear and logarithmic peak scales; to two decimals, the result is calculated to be 2.58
